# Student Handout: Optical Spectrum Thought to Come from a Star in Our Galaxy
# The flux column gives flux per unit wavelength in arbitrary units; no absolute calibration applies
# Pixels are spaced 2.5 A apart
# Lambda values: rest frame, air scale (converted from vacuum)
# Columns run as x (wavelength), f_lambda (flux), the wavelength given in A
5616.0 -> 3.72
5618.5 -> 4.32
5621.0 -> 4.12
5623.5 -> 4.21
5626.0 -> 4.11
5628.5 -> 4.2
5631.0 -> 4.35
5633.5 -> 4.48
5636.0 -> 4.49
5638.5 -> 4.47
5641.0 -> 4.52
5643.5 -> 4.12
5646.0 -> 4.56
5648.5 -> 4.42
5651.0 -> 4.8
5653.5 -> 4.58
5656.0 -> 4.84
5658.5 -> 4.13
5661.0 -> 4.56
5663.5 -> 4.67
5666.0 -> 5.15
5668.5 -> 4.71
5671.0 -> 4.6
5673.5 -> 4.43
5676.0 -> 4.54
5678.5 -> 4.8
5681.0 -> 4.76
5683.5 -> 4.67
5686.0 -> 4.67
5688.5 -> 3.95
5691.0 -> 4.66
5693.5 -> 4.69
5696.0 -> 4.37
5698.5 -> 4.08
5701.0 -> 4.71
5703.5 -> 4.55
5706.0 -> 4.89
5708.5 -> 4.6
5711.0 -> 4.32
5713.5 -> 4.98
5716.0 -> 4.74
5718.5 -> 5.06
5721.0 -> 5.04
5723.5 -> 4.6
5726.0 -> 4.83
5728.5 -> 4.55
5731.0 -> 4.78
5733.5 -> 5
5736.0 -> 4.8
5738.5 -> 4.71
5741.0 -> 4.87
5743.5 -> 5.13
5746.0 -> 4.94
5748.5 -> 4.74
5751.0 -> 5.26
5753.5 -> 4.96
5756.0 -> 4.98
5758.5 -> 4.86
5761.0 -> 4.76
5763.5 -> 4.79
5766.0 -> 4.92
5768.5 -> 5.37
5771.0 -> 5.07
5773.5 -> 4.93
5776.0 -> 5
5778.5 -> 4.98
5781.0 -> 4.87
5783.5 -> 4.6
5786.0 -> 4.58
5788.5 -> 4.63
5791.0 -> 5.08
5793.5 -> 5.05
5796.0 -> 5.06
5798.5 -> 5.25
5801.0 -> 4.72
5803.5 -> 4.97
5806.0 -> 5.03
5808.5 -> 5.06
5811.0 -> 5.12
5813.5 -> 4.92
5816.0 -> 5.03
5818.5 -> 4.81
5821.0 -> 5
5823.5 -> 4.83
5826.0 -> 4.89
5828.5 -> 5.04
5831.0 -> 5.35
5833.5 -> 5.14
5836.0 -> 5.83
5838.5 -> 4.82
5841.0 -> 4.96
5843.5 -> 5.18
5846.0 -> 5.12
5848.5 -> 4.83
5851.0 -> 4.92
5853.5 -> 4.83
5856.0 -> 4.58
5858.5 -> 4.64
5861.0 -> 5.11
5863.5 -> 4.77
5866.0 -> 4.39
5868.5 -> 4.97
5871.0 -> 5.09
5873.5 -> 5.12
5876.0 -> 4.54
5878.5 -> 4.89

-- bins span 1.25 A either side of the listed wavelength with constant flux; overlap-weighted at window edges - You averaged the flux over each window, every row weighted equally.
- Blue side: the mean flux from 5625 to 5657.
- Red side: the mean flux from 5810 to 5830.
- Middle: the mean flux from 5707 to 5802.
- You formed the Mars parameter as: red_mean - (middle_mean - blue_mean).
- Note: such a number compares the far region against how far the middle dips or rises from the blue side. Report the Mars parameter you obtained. 4.53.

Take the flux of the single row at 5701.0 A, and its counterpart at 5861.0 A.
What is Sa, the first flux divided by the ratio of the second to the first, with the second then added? 9.5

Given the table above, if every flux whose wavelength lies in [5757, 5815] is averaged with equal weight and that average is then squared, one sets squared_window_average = 24.4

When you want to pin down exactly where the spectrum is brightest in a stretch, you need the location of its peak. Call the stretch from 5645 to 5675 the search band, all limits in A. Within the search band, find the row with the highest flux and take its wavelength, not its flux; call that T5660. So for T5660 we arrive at 5666.0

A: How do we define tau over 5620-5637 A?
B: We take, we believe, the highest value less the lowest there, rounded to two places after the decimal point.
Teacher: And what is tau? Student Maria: 0.38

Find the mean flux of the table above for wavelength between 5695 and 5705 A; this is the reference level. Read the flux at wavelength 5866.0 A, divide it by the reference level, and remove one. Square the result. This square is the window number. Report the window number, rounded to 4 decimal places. 0.0001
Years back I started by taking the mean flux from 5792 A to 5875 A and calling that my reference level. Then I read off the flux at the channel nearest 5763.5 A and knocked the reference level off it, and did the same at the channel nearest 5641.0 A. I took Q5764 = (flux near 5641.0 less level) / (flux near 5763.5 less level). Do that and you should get 2.4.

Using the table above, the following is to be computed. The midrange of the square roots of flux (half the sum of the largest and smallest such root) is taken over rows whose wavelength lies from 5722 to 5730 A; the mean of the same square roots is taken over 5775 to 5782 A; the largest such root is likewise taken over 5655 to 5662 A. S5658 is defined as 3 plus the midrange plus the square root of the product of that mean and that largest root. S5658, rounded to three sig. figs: 7.38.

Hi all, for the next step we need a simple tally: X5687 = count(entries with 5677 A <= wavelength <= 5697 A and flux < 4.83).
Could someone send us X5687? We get 8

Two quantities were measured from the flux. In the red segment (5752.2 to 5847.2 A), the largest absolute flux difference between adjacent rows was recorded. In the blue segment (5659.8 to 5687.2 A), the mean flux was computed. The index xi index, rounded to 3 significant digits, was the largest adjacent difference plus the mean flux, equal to 5.70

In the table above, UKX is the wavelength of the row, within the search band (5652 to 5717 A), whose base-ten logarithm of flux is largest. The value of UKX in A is 5666.0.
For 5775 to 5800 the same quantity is 5798.5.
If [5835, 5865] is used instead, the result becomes 5836.0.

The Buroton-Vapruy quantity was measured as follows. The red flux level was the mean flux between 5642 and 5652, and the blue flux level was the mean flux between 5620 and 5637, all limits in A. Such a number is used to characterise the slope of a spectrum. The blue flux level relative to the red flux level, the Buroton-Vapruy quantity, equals 0.96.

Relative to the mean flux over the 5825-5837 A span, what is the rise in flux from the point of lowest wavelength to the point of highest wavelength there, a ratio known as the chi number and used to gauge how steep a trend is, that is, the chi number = 0.18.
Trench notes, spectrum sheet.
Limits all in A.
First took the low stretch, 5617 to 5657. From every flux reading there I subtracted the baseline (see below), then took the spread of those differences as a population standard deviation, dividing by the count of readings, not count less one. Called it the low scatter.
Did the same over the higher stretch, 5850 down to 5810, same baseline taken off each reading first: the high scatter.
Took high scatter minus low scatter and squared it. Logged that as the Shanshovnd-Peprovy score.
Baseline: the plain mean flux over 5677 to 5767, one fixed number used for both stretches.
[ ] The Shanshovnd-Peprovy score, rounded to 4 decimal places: 0.0009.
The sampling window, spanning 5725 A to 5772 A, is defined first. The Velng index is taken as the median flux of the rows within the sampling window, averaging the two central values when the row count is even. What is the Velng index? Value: 4.87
